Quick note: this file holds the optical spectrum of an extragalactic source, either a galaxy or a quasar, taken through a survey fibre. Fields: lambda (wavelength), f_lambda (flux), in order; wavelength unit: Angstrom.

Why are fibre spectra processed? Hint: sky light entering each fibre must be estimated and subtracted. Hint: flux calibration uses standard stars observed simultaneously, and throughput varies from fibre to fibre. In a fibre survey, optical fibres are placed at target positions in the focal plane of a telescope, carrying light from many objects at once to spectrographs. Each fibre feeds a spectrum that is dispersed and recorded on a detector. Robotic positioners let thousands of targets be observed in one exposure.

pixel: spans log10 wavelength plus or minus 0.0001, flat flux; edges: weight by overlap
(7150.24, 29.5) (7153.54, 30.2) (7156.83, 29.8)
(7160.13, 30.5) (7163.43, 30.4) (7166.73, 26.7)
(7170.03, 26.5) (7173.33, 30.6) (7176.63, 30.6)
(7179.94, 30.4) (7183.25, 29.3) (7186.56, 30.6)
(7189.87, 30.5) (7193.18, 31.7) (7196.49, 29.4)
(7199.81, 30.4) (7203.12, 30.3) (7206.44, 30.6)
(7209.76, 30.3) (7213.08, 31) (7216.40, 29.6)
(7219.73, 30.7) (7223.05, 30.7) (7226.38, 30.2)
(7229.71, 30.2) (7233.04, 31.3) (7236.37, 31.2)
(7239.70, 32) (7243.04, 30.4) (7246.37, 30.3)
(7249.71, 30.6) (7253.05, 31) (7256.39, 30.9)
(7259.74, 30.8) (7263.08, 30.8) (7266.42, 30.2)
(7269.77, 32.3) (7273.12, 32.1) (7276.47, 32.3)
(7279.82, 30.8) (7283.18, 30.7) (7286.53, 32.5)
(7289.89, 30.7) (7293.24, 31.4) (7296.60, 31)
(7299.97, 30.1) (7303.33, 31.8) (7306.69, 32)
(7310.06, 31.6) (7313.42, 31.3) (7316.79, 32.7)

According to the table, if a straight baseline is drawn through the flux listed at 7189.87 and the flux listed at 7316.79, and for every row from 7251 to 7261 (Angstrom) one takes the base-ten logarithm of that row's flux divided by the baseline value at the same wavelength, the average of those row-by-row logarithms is -0.010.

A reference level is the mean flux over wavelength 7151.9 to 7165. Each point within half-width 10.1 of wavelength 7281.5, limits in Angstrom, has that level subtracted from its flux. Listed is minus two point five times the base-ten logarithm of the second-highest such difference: -0.8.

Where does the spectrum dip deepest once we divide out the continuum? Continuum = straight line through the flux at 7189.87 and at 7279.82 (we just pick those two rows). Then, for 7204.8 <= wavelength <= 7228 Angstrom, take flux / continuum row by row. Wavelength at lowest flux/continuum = 7216.40 Angstrom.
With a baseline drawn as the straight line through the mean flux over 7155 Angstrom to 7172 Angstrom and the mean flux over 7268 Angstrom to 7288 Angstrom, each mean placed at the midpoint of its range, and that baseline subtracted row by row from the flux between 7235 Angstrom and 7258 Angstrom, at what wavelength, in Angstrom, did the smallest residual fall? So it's 7246.37 Angstrom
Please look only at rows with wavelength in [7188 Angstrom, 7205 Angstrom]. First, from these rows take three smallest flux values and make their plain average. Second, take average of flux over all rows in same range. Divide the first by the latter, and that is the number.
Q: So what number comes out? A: 0.986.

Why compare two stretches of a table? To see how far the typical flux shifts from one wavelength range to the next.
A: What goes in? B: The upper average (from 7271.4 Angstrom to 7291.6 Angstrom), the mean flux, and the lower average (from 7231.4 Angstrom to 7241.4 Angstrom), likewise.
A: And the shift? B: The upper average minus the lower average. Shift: 0.0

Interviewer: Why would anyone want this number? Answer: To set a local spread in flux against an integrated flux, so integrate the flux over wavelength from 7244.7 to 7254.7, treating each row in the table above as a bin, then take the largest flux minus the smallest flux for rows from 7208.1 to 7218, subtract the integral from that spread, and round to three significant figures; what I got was -305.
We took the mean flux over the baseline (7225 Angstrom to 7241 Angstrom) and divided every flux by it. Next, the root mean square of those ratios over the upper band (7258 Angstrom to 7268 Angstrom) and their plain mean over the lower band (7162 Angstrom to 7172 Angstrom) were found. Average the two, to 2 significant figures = 0.94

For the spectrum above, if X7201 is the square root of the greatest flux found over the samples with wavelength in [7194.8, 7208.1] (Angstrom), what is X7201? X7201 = 5.53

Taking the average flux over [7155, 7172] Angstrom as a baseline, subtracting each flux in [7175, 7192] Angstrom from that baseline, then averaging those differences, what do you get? -1.5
